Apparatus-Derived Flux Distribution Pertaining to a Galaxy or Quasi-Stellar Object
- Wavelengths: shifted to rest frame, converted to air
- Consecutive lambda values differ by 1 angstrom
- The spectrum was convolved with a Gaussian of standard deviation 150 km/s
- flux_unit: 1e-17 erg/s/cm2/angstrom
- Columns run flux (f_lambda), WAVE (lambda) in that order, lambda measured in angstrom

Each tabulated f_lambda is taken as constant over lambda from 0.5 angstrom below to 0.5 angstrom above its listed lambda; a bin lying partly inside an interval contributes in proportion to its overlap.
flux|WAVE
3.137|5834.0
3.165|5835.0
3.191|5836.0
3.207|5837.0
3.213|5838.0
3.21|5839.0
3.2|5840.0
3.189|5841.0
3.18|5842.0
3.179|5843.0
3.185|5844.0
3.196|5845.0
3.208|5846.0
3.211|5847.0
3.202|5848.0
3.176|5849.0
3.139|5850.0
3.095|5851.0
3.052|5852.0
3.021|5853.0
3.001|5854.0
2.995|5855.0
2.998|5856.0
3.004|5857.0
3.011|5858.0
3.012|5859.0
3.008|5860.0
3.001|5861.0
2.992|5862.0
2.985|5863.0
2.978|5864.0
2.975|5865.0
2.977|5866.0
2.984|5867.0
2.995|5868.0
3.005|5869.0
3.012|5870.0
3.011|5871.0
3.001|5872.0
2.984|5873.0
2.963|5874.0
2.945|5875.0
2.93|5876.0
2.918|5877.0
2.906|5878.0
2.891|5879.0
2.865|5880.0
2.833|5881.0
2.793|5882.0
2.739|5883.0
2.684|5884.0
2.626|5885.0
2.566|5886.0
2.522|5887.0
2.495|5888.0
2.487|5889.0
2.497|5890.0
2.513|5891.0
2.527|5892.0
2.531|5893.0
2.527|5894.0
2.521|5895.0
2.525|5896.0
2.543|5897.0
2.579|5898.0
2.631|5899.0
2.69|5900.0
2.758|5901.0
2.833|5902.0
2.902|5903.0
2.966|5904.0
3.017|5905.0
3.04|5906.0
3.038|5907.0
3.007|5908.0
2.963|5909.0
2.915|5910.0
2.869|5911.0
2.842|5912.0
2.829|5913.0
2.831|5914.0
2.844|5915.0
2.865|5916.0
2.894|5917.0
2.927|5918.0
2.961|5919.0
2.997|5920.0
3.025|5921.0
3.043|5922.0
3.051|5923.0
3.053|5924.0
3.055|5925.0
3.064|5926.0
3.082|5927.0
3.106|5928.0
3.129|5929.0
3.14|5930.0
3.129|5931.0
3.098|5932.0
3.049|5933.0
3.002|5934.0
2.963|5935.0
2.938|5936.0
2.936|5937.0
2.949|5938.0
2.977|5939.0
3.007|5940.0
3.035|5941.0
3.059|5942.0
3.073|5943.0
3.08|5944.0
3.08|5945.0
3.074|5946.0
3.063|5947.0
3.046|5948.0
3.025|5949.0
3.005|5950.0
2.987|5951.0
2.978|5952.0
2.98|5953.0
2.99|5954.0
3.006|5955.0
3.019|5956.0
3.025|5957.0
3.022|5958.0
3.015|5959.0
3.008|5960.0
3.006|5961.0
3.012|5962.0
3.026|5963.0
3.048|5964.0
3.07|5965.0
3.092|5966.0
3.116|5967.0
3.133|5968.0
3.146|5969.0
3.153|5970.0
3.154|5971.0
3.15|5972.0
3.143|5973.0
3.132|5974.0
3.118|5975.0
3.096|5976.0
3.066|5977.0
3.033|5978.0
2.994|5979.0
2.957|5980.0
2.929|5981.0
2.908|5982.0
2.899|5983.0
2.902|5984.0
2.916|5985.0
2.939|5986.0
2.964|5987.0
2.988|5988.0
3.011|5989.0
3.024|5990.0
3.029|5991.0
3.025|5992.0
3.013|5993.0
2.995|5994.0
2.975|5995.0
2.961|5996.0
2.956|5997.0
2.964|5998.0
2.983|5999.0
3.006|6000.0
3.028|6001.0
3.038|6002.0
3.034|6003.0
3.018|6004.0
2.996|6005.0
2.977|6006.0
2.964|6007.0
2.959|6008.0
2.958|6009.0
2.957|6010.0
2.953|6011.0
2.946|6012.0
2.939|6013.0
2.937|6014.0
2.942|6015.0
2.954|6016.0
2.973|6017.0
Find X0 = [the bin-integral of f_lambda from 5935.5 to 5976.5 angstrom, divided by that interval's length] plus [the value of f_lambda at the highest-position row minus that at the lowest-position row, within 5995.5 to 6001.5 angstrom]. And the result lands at 3.12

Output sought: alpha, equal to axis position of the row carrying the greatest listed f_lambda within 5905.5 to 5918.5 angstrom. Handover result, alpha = 5906.0 angstrom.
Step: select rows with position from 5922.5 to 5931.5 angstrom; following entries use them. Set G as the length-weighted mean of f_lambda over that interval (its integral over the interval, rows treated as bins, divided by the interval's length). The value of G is 3.09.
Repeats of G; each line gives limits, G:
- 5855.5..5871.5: 3.00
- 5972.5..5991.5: 3.00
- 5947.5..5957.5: 3.01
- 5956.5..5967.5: 3.04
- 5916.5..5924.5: 2.99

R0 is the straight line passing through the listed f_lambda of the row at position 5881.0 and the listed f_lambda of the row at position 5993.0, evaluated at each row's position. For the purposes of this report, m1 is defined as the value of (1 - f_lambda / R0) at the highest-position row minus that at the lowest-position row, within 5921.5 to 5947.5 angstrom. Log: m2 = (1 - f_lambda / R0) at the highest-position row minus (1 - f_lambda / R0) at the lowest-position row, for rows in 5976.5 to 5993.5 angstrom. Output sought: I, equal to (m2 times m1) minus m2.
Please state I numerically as -0.03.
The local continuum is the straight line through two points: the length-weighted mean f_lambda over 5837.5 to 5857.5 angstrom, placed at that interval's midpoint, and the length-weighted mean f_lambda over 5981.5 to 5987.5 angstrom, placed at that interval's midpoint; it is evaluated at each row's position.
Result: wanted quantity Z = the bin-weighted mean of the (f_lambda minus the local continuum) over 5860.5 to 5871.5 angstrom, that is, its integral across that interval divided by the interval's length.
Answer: -0.11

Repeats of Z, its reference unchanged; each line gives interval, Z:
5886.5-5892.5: -0.56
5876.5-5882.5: -0.22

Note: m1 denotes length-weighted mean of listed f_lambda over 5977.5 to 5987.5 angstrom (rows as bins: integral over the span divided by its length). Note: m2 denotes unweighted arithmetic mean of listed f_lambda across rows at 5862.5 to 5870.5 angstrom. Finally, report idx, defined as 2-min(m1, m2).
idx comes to -0.94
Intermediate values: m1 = 2.94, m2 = 2.99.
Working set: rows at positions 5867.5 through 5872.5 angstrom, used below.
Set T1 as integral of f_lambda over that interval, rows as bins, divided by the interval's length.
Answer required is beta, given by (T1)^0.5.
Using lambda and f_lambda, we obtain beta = 1.73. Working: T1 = 3.00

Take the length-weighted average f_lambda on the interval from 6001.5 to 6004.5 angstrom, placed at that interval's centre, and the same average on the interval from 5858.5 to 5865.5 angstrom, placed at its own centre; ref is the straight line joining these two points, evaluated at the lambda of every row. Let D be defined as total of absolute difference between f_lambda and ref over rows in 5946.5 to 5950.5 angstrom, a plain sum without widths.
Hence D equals 0.1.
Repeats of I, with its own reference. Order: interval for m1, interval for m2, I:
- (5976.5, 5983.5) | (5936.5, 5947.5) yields 0.04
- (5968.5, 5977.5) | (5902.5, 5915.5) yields -0.03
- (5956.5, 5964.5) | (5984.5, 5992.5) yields 0.03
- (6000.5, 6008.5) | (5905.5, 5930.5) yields 0.02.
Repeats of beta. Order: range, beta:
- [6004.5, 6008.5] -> 1.72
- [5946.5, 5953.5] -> 1.74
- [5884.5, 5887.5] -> 1.60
